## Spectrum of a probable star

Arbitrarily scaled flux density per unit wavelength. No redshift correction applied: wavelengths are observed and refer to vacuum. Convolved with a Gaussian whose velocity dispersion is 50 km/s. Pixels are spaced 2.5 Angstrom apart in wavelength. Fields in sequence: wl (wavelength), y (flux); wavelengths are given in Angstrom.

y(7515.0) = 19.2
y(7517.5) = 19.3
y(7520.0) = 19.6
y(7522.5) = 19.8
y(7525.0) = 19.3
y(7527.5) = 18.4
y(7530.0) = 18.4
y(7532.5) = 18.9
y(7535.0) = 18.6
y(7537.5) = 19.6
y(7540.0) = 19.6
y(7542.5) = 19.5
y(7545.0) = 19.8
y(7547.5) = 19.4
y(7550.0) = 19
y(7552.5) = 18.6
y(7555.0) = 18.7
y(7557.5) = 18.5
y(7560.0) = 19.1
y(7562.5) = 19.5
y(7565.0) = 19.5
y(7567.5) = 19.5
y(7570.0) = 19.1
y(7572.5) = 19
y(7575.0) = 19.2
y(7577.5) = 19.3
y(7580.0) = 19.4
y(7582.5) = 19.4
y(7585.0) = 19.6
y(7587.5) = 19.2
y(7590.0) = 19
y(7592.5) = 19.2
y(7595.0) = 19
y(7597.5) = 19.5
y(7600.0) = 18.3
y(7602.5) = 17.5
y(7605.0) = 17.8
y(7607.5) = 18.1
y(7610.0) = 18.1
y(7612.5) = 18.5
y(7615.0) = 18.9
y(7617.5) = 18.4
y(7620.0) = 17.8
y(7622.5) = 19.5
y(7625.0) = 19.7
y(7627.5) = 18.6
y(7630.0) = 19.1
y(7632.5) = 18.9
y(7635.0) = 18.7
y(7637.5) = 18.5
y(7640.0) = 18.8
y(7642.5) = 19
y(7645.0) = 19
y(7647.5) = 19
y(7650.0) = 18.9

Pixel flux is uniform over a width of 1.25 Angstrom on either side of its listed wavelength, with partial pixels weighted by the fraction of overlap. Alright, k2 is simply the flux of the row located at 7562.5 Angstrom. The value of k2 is 19.5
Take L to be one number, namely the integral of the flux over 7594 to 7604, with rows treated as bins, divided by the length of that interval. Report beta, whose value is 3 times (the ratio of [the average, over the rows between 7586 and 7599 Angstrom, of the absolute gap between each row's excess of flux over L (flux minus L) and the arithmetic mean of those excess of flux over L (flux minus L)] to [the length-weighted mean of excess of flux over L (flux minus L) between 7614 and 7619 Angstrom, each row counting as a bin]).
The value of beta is 8.6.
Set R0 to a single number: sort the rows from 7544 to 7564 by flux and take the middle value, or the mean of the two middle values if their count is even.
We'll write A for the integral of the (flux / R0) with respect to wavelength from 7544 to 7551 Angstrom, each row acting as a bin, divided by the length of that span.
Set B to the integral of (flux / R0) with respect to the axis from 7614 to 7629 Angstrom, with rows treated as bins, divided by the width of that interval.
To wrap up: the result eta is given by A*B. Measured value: 1.01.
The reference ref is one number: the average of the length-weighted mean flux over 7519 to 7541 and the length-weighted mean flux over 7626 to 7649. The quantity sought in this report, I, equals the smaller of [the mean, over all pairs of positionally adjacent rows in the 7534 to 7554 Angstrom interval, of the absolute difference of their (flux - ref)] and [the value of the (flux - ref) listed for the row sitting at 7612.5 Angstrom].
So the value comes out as -0.49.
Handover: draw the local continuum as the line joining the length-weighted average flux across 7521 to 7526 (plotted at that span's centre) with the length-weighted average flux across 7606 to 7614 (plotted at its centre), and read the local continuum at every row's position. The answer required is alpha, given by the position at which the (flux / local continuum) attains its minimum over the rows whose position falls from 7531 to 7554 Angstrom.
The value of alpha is 7535.0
